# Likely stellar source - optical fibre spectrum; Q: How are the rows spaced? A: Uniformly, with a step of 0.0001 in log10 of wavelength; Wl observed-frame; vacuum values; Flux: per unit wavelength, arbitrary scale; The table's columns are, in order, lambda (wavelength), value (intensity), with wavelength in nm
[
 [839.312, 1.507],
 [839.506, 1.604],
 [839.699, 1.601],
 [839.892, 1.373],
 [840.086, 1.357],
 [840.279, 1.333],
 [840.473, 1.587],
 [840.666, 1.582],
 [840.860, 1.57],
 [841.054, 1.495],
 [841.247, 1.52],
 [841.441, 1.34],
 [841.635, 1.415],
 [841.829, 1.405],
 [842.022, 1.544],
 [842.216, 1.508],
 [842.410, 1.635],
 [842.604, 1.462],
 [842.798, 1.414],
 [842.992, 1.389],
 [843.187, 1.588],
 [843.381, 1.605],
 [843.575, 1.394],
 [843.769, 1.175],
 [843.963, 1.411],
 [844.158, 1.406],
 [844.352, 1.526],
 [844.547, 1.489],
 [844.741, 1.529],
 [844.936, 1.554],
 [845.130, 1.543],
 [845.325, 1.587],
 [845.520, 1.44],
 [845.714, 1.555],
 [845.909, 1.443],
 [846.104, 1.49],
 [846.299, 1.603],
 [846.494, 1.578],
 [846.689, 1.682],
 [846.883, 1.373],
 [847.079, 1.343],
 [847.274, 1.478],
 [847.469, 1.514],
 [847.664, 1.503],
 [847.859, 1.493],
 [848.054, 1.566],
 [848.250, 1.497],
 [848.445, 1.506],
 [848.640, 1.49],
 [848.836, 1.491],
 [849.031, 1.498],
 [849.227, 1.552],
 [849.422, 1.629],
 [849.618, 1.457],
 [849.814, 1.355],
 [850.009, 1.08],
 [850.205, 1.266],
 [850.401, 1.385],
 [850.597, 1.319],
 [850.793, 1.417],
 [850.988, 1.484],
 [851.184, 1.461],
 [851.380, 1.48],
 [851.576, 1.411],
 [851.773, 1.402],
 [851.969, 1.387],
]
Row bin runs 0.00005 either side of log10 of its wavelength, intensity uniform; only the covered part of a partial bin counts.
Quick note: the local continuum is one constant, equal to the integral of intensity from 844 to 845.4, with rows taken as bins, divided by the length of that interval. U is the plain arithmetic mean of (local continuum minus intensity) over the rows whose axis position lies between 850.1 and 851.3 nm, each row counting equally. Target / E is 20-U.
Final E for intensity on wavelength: 19.88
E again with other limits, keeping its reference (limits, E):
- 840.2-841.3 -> 20.00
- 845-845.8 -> 20.02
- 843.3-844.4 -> 19.91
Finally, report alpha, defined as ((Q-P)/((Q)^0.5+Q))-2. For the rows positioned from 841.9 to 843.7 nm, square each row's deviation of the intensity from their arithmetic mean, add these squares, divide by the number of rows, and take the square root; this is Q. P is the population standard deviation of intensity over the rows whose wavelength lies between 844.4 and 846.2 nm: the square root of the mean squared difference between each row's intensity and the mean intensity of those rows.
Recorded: -1.90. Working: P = 0.05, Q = 0.089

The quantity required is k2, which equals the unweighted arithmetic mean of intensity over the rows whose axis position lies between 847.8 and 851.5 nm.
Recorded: 1.44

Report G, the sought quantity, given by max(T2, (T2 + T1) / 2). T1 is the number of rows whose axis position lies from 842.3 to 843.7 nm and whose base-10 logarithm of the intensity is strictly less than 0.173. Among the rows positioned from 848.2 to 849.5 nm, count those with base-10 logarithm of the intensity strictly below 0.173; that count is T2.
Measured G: 2.0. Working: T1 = 4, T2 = 0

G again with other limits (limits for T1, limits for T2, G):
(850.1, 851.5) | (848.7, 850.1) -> 5.0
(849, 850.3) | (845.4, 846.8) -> 3.0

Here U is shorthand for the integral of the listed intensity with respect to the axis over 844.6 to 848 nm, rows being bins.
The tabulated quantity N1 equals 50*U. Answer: 257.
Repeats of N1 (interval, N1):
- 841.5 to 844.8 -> 241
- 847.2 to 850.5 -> 240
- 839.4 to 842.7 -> 246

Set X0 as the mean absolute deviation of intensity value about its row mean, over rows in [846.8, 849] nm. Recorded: 0.04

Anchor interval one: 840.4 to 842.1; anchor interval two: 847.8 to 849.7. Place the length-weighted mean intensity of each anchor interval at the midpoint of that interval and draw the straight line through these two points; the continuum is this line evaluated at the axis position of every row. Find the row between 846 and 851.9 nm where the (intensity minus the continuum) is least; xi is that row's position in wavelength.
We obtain 850.009 nm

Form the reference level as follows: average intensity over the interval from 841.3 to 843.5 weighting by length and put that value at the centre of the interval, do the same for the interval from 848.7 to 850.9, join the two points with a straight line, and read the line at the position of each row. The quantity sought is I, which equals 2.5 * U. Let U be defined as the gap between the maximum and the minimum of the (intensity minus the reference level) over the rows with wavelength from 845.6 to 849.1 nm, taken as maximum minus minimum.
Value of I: 0.8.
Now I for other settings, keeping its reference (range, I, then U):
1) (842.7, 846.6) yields 1.1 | 0.45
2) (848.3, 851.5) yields 1.4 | 0.54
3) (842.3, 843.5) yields 0.6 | 0.24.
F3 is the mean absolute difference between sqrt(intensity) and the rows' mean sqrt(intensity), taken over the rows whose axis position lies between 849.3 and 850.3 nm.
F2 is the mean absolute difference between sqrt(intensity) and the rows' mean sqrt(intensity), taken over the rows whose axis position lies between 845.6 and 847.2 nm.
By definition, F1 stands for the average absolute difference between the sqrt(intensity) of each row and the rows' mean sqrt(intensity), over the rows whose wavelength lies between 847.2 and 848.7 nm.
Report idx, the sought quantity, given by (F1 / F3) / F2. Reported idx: 3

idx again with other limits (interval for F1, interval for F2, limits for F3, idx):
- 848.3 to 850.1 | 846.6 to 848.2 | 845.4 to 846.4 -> 64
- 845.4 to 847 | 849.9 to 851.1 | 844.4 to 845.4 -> 74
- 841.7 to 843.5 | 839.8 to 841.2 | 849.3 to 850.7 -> 15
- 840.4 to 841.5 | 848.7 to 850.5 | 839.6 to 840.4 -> 13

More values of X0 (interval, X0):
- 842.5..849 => 0.07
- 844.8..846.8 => 0.05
